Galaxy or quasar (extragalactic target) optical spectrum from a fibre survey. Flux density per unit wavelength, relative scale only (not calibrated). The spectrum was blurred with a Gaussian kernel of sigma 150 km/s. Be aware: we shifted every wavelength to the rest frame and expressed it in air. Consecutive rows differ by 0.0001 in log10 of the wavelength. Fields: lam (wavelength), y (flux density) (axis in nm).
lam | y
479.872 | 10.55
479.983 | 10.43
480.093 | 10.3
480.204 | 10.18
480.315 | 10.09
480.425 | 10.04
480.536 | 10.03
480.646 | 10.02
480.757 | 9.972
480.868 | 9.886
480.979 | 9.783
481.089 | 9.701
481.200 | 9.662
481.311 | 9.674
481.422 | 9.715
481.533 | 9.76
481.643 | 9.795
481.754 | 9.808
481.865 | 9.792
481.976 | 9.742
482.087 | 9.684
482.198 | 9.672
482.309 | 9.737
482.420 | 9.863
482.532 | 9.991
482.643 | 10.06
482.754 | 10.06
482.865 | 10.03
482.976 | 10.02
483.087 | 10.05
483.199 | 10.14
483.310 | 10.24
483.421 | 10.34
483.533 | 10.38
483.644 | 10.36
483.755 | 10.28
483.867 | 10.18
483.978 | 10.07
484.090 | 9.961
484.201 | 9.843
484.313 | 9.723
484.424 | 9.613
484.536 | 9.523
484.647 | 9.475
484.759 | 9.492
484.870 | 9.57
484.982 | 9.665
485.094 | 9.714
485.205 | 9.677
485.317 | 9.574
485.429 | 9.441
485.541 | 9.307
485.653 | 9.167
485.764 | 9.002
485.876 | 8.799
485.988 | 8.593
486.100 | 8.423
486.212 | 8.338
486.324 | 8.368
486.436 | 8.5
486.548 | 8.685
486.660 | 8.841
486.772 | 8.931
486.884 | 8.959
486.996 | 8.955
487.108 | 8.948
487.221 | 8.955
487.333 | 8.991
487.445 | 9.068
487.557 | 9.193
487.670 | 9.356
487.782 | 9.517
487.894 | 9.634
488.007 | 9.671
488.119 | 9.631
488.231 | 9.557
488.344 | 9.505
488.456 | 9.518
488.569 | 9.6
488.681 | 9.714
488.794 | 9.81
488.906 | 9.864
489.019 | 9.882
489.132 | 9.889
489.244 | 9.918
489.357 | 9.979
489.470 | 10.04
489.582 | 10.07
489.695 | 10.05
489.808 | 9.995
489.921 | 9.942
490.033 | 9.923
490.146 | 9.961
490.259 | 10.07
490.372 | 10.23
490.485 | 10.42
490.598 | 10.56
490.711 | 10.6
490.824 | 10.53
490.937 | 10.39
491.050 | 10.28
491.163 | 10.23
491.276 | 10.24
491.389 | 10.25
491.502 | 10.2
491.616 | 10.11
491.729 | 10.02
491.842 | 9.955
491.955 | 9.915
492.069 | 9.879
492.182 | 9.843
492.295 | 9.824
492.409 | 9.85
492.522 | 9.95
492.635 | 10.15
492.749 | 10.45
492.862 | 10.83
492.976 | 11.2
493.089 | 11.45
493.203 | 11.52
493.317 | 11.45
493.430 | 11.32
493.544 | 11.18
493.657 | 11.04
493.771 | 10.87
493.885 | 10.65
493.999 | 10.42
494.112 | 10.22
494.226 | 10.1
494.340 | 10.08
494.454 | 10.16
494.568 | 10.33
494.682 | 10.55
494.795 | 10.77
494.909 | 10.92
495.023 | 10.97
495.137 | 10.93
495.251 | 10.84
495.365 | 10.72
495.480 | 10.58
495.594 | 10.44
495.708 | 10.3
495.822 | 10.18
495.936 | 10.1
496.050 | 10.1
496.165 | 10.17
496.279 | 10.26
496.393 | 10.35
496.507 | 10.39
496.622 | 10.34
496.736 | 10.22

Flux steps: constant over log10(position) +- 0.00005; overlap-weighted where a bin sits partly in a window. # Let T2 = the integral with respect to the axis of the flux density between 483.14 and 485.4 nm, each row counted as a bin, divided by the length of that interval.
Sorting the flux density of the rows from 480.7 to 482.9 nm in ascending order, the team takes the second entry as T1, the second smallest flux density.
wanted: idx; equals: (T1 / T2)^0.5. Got 0.99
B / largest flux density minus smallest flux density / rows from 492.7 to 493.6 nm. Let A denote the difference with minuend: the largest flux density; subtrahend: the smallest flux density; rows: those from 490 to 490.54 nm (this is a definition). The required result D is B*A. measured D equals 0.532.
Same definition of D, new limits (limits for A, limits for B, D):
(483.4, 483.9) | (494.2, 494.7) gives 0.094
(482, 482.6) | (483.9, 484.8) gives 0.190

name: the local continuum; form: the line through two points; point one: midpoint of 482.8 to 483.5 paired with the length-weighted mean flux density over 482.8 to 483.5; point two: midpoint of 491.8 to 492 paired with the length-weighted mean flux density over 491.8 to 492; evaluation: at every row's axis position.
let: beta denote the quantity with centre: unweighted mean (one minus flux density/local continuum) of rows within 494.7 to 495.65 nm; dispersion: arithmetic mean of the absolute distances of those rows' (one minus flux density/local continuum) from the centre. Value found 0.014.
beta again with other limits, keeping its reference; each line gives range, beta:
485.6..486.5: 0.025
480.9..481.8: 0.005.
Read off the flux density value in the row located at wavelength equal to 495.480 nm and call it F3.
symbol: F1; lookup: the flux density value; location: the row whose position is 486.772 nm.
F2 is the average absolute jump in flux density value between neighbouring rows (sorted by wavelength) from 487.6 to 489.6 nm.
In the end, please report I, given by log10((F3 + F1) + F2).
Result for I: 1.29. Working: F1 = 8.931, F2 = 0.062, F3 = 10.58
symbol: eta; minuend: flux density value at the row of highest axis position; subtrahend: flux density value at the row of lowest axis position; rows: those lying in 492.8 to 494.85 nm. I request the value -0.1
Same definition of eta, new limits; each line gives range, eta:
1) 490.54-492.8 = -0.1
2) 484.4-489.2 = 0.3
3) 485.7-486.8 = -0.1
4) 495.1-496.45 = -0.6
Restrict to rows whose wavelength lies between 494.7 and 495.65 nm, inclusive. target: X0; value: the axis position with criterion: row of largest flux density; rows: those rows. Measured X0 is 495.023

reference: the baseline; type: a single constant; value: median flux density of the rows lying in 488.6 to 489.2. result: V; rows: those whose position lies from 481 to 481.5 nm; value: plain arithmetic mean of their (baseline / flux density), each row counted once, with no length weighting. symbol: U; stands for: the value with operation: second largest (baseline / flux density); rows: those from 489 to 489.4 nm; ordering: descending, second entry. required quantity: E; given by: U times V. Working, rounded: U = 1.00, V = 1.02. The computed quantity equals 1.02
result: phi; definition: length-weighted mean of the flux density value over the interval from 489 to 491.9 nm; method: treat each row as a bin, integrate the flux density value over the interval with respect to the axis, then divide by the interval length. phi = 10.1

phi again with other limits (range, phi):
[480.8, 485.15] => 9.9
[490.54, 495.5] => 10.5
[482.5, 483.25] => 10.1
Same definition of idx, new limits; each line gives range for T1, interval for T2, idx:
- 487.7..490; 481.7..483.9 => 0.97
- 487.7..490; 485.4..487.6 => 1.04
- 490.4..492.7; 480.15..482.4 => 1.00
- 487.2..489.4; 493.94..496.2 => 0.93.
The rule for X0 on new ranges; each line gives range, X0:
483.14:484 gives 483.533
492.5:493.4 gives 493.203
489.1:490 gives 489.582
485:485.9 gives 485.094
